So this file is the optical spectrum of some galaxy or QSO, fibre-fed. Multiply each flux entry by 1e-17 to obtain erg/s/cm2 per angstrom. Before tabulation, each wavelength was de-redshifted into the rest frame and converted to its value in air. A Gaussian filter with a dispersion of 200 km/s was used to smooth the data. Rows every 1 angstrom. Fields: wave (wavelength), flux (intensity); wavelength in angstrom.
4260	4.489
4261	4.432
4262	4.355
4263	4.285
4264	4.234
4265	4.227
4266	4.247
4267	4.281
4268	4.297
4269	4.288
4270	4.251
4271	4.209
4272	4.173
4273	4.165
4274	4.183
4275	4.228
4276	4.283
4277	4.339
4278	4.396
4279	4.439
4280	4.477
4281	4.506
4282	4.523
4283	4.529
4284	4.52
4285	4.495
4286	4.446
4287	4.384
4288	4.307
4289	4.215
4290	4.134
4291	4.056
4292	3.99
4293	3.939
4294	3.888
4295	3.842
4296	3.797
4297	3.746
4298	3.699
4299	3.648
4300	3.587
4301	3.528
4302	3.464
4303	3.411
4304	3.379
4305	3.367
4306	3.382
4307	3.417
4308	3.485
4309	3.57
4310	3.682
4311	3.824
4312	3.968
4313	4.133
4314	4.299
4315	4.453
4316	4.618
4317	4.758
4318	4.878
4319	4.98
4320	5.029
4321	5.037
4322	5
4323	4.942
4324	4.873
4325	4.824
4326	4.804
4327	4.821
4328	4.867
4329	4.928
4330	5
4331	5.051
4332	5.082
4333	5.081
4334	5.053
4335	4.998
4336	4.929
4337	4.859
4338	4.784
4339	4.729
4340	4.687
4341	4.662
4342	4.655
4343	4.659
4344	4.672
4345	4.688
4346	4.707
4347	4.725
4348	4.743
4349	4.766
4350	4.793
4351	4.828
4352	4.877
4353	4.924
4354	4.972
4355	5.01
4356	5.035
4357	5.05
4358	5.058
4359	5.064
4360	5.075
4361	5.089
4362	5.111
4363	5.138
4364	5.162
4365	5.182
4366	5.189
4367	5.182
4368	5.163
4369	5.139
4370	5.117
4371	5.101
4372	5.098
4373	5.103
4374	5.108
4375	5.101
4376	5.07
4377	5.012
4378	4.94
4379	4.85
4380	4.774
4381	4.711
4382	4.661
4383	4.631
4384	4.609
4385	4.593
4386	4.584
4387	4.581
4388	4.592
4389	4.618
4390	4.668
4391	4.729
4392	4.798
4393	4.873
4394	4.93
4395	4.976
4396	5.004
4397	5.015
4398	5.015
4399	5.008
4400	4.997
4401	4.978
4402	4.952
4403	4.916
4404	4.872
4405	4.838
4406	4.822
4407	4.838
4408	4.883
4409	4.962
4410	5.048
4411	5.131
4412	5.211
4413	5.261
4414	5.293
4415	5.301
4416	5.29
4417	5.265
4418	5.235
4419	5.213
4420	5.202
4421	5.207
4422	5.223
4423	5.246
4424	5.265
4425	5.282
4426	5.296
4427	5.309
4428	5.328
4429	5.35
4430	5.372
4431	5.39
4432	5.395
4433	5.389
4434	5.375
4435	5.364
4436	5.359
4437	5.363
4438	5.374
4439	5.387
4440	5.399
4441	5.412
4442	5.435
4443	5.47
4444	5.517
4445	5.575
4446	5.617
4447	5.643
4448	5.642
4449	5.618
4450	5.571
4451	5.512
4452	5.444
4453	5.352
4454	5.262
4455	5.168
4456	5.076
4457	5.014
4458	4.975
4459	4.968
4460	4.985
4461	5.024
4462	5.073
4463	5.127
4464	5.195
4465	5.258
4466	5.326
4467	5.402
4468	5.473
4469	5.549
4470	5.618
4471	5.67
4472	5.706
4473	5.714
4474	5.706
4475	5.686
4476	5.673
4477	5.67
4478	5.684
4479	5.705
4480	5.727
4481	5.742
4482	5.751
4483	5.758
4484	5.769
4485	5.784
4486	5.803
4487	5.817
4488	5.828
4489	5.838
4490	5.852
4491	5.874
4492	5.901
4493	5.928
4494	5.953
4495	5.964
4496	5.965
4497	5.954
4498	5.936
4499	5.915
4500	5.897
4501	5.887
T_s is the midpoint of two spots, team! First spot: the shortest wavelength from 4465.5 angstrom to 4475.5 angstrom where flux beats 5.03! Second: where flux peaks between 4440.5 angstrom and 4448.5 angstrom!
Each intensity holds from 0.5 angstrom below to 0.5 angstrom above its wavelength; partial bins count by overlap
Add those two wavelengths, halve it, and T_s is 4456.5 angstrom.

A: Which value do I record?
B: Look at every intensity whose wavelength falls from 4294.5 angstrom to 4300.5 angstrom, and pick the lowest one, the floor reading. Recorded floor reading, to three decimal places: 3.587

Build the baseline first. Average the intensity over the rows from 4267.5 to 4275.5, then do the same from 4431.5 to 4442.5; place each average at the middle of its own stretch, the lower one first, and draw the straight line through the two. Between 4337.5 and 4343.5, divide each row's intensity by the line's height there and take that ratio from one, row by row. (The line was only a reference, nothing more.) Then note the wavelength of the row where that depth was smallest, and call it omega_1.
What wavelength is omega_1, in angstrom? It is 4338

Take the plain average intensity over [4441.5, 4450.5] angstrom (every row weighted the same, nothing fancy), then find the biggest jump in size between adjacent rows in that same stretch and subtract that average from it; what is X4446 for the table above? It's -5.5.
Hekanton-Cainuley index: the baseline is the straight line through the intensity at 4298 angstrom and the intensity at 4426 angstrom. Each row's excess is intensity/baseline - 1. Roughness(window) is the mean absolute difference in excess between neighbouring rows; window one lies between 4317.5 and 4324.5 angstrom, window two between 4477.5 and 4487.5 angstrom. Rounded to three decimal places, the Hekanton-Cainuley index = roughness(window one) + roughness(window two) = 0.015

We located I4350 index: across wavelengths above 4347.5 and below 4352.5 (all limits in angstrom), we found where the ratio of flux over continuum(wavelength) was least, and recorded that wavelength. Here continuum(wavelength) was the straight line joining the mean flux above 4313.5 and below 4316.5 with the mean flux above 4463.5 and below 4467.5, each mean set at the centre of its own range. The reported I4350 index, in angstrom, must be 4348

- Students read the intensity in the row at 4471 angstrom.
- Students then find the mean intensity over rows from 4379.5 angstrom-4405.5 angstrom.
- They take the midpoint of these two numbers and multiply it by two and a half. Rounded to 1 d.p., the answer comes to 13.1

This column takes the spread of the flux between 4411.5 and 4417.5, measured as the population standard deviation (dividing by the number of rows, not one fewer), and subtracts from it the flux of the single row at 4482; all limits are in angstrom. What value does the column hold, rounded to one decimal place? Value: -5.7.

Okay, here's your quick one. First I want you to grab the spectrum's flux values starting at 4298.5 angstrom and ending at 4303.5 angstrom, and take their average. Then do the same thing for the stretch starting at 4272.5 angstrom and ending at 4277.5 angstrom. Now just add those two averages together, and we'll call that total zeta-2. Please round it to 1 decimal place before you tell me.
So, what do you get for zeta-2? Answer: 7.8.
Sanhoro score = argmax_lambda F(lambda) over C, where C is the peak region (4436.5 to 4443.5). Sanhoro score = 4443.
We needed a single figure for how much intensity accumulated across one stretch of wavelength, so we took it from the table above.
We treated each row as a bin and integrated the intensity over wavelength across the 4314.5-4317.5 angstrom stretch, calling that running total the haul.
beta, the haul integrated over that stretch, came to 13.8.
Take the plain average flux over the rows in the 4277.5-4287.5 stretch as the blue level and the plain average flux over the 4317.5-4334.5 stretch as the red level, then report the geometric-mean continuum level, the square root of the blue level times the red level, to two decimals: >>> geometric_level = 4.71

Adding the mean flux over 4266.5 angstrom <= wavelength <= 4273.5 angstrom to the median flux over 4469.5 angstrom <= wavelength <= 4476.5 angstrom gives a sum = 9.9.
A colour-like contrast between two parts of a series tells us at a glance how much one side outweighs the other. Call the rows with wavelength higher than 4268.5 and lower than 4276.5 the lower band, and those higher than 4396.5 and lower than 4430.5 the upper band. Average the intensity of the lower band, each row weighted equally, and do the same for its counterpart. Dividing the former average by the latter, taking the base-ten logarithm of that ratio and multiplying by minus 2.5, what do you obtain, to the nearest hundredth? 0.21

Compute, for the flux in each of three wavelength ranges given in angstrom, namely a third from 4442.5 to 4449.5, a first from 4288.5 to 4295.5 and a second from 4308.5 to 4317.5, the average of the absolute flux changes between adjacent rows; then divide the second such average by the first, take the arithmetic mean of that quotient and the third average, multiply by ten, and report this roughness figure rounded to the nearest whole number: 12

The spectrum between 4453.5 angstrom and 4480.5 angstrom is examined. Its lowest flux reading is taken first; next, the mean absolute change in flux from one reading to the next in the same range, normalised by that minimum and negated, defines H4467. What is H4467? -0.0088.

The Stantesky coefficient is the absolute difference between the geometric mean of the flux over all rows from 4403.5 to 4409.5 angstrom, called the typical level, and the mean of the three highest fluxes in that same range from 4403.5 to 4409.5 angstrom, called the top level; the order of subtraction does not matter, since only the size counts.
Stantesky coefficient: 0.037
